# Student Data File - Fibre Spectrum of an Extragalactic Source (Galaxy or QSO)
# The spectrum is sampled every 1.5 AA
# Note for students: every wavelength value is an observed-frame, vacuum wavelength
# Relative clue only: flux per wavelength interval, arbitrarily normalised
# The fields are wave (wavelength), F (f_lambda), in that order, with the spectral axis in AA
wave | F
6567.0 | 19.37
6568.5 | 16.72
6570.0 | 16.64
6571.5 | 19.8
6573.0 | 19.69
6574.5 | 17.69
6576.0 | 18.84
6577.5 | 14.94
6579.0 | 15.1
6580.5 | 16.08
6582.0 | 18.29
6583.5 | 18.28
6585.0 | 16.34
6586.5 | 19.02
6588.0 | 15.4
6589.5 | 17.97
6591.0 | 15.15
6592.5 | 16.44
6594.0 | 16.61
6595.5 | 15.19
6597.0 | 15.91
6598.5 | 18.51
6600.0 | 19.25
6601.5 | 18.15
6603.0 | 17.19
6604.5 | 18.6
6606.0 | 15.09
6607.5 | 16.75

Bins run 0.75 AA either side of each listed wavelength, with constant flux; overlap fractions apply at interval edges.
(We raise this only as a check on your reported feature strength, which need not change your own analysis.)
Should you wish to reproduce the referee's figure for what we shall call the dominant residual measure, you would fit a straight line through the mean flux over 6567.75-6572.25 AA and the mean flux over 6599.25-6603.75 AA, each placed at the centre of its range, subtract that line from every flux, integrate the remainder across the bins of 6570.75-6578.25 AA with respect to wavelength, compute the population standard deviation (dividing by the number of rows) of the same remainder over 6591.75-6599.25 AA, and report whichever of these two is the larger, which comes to 3.0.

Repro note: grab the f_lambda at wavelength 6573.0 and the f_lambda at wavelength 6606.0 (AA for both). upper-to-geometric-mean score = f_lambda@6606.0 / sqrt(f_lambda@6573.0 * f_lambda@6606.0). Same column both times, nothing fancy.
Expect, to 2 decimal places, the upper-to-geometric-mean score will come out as 0.88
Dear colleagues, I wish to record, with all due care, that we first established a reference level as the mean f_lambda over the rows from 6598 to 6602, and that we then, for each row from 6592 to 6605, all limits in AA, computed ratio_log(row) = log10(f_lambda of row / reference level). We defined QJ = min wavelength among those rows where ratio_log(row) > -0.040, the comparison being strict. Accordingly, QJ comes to 6598.5 AA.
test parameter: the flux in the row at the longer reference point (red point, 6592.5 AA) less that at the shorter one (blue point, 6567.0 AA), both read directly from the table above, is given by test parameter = -2.9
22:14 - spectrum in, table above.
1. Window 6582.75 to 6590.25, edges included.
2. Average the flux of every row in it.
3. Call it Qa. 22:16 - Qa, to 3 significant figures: 17.4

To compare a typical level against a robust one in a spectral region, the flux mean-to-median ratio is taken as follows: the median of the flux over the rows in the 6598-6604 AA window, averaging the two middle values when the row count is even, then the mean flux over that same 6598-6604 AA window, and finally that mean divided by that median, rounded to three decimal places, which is 0.997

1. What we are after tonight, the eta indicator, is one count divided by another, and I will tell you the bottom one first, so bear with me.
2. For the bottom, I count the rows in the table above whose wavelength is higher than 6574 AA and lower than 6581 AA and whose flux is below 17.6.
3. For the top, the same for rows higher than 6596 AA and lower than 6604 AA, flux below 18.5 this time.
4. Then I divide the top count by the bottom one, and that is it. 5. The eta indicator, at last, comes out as 1.0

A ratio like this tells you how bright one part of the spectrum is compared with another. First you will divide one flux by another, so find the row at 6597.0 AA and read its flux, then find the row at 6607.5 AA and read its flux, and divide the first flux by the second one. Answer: 0.95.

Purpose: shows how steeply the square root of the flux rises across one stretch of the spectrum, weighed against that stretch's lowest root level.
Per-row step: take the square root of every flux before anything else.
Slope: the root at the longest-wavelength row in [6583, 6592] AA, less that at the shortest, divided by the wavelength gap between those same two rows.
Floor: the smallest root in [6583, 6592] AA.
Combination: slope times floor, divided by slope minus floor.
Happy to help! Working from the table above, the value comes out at 0.050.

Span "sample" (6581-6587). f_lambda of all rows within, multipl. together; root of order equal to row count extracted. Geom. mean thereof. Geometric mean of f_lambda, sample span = 18.0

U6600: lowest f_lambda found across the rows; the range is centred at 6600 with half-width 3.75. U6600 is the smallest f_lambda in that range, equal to 15.91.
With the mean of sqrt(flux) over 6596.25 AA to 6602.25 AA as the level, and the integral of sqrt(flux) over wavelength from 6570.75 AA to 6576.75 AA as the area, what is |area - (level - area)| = 48.1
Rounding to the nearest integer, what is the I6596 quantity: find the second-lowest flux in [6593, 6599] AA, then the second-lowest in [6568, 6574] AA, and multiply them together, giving 266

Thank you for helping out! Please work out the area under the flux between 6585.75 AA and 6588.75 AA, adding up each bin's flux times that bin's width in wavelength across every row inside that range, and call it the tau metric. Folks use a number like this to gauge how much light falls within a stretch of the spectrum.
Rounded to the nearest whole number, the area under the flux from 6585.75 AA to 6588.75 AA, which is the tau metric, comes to 52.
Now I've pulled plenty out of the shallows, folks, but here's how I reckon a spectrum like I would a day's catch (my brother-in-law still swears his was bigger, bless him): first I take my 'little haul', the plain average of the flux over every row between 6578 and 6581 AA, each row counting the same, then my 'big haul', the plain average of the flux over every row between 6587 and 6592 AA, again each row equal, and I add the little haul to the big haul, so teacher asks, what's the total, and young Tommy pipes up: 31.8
